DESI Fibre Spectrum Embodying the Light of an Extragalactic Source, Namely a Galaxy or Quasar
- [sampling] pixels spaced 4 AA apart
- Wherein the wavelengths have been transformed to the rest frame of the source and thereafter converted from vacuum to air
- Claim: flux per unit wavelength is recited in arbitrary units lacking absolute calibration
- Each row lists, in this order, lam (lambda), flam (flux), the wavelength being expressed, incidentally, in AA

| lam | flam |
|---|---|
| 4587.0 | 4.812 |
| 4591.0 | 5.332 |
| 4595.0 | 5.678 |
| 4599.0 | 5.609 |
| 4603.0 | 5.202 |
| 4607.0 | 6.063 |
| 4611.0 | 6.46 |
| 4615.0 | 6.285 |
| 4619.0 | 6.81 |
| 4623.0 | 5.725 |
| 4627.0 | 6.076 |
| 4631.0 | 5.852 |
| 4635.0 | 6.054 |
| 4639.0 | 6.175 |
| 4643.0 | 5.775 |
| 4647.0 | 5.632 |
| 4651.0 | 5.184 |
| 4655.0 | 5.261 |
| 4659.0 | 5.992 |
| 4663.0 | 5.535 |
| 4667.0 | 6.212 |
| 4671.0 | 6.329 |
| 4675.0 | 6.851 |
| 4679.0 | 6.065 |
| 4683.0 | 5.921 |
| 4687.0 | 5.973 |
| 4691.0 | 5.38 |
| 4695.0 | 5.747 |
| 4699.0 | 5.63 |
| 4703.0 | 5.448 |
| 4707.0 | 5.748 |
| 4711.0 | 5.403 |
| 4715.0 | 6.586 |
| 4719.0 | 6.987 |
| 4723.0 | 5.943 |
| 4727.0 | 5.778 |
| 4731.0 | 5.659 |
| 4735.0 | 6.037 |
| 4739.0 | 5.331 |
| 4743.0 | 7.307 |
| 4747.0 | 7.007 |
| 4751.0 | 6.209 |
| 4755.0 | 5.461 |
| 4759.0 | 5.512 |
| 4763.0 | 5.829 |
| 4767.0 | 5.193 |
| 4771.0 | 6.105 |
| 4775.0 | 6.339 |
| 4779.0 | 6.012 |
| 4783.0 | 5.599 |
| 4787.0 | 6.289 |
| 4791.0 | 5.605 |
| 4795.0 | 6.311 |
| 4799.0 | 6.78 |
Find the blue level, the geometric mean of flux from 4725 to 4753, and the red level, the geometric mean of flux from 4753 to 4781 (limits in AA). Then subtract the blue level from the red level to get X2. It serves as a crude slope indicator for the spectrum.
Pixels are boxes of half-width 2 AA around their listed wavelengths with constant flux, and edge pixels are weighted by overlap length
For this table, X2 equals -0.39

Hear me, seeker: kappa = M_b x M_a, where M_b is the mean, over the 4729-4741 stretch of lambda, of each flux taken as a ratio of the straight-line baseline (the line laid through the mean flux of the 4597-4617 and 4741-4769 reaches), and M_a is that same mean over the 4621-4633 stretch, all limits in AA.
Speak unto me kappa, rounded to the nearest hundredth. 0.93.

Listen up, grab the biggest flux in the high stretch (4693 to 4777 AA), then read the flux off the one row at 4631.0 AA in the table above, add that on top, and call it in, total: 13.2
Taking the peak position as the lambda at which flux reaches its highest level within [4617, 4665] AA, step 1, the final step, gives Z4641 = 4619.0 AA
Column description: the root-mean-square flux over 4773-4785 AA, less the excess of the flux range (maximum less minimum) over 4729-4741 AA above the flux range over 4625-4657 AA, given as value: 6.28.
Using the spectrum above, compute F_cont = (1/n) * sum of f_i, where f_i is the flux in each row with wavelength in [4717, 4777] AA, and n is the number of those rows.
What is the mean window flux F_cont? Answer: 6.05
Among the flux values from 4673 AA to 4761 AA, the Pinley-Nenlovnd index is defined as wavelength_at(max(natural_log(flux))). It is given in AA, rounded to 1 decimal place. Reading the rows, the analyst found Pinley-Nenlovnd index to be 4743.0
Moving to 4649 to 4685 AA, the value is 4675.0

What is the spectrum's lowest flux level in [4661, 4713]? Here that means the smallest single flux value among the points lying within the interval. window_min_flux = 5.38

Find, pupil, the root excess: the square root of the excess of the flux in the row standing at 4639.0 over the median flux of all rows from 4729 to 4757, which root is 0.37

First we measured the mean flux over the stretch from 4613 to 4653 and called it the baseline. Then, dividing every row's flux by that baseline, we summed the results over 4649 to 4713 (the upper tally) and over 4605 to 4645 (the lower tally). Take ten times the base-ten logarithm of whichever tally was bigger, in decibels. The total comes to 11.9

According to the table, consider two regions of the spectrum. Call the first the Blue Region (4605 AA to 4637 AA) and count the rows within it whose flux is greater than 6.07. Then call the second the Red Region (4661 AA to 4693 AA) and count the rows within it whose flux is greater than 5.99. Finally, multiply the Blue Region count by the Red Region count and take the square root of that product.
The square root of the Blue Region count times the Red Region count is 4.0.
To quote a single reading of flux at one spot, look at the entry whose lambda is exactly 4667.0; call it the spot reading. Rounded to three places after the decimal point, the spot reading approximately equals 6.212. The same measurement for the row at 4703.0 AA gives 5.448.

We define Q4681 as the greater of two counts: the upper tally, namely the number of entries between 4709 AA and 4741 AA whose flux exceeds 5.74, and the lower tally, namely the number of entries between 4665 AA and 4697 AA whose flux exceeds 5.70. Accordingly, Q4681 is 7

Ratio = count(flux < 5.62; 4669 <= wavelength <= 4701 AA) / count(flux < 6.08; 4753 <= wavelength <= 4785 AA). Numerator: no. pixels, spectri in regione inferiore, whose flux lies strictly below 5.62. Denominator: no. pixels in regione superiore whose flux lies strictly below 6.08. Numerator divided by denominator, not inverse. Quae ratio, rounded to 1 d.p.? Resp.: 0.2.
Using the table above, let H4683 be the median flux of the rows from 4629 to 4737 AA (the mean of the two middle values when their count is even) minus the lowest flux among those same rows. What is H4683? 0.67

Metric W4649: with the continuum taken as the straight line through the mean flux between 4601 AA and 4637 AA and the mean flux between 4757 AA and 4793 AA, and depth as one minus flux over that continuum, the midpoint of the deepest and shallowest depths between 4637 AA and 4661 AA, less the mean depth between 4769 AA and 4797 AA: 0.09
